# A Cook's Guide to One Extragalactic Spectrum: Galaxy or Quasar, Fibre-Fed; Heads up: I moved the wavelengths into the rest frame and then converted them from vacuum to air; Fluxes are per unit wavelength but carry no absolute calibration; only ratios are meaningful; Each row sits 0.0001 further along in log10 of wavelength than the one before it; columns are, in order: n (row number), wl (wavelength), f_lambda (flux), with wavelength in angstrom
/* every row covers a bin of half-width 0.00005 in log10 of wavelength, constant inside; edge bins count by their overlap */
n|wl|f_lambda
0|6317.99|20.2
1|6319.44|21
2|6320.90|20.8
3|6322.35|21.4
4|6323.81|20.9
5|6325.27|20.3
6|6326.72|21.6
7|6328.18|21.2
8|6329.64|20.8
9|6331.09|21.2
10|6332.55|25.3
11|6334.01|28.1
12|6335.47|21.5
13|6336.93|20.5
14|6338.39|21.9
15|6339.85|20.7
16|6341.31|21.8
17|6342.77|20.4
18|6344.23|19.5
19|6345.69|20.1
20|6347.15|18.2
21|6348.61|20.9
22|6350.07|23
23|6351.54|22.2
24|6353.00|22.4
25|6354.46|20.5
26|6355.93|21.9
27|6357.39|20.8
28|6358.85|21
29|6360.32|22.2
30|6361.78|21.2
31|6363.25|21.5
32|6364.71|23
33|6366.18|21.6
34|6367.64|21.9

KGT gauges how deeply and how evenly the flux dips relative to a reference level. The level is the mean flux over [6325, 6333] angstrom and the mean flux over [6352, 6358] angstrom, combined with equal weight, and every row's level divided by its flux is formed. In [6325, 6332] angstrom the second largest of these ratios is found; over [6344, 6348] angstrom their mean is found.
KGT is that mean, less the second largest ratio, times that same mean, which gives 0.095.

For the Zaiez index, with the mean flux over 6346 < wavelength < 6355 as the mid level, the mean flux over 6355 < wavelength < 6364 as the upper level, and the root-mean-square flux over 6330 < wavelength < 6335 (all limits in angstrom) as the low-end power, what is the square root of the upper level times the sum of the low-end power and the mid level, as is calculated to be 31.5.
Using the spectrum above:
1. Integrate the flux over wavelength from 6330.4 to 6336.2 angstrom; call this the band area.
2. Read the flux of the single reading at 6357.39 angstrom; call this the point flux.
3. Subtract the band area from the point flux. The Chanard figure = -119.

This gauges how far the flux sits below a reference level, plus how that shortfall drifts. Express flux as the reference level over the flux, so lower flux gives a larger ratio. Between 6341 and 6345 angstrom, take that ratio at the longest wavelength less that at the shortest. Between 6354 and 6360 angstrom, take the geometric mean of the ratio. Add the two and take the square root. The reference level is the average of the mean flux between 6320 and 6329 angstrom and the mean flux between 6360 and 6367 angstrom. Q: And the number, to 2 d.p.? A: 1.07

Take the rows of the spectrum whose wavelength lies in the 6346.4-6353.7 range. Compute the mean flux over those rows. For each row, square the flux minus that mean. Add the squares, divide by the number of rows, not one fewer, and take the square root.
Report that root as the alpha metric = 1.71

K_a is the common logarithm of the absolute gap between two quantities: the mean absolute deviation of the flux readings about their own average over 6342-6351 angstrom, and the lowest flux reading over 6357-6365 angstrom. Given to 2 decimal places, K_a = 1.29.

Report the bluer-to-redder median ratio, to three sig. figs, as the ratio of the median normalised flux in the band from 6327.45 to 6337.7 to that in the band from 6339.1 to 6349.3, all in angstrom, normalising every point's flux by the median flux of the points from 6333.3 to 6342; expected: 1.04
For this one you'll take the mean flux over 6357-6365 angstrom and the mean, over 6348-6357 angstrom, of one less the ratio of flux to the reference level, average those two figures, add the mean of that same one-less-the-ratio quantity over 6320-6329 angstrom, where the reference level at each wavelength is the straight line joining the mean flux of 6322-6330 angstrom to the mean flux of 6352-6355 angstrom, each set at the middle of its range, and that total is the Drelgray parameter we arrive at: 10.8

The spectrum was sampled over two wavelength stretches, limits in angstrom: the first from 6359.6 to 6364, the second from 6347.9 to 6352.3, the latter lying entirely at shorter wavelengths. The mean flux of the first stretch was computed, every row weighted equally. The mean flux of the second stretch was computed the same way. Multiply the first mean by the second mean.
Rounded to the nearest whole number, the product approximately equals 477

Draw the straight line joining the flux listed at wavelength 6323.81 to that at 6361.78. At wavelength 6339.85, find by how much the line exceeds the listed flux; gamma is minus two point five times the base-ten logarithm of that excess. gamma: 1.2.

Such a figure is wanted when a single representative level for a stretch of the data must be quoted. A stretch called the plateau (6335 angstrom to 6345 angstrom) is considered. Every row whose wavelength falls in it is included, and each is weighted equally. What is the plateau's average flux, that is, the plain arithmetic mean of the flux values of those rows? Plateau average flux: 20.9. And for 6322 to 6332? 21.1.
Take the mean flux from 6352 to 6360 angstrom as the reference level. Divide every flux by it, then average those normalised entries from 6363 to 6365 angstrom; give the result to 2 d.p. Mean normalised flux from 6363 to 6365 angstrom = 1.04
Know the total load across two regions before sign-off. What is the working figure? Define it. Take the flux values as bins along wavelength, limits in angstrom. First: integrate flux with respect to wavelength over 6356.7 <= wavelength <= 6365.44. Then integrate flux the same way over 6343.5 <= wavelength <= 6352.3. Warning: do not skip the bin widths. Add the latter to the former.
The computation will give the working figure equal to 371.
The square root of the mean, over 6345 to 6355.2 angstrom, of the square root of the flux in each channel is 2.14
